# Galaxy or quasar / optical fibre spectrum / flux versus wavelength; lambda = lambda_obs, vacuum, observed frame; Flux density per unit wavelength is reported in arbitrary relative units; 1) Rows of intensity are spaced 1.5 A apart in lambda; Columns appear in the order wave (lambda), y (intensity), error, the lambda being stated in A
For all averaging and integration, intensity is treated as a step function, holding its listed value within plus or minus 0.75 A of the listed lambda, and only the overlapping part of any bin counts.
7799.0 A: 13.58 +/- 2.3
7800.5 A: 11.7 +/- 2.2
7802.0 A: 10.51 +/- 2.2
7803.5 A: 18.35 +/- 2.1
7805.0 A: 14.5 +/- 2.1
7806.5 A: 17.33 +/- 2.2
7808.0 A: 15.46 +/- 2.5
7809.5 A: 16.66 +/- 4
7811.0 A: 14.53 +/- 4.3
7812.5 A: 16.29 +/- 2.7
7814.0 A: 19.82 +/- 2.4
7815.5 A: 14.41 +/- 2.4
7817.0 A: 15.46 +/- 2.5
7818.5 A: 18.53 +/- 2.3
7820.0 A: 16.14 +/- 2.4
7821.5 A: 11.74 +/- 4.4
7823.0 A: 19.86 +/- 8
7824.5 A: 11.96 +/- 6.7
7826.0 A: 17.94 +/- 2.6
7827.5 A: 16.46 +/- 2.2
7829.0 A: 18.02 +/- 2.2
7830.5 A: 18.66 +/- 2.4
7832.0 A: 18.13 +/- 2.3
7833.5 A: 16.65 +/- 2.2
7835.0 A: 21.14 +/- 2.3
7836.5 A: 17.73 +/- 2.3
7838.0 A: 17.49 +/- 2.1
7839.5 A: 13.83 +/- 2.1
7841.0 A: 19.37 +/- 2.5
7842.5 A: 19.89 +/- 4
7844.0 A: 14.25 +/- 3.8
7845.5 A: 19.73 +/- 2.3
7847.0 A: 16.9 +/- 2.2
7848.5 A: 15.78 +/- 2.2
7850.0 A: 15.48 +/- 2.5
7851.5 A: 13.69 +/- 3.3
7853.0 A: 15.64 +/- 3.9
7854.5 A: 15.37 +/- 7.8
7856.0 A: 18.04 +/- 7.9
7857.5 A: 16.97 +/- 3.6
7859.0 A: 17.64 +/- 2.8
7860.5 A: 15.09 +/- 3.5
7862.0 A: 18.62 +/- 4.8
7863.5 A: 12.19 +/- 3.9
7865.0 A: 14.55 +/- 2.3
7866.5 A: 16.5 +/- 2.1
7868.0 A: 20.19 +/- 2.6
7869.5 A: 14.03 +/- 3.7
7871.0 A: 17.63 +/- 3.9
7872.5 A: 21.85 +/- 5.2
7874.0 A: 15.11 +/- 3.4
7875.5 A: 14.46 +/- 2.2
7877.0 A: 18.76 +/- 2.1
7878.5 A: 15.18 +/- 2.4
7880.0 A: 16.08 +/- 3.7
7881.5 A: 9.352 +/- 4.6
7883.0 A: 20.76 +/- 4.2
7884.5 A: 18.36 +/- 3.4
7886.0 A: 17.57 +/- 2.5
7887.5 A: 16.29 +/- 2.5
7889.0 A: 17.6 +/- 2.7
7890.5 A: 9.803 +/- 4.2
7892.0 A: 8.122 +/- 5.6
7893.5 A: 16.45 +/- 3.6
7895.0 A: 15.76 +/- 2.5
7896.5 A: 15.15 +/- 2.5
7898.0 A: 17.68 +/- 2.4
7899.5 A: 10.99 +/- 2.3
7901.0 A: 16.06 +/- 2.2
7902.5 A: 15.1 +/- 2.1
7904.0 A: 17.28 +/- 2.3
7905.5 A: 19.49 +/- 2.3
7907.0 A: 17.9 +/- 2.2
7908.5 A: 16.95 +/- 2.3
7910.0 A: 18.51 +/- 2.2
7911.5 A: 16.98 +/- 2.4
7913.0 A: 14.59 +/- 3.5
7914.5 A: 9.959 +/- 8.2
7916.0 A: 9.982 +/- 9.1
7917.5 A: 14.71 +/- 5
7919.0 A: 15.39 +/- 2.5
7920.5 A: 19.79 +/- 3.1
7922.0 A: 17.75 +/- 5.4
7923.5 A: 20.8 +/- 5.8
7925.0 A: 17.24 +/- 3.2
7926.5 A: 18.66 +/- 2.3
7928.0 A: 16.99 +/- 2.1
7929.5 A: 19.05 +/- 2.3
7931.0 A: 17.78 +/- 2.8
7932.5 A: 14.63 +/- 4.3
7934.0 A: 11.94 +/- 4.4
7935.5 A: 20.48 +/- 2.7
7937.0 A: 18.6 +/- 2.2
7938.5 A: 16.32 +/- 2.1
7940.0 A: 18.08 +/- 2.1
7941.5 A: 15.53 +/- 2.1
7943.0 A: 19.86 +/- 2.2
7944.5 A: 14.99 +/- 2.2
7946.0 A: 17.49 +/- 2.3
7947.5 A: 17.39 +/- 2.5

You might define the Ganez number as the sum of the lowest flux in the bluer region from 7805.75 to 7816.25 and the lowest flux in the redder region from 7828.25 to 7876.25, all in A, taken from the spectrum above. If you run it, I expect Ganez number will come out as 26.6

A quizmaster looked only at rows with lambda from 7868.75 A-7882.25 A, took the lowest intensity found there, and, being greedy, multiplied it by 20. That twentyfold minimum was 187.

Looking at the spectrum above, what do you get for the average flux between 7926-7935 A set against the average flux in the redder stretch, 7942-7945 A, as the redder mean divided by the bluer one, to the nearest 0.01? 1.06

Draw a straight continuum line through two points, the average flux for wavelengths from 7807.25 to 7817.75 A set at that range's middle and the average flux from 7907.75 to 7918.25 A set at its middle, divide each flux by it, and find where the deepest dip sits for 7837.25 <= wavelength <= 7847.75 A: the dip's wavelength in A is 7839.5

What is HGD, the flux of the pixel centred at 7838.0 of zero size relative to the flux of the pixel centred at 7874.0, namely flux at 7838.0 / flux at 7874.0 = 1.16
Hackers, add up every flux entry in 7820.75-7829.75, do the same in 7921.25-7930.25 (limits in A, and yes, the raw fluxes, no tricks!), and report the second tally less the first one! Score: 15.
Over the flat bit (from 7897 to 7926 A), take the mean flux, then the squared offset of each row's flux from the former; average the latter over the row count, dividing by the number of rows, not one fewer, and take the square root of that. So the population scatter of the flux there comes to 3.0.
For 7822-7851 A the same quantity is 2.3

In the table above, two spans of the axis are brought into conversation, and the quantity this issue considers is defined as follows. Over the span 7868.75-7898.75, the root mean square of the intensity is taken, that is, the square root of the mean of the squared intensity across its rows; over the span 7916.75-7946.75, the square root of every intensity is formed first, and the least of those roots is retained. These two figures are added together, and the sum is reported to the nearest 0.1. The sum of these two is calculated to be 19.6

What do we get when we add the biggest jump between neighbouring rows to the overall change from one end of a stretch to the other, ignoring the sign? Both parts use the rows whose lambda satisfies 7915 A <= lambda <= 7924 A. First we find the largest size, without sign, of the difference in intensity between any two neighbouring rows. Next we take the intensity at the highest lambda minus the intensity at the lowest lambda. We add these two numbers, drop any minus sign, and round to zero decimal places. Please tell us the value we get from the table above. 16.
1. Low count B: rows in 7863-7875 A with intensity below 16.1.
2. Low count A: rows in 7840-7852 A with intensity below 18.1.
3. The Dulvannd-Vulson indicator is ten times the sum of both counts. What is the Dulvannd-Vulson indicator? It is 90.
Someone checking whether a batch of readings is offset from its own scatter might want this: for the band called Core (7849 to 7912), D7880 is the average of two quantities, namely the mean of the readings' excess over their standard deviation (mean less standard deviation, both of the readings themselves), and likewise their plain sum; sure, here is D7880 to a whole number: 344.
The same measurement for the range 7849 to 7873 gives 139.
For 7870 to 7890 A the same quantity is 116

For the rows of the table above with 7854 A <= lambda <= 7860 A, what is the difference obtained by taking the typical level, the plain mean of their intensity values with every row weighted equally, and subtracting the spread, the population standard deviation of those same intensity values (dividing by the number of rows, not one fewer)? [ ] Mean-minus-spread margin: 16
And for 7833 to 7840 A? 15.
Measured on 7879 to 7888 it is 13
